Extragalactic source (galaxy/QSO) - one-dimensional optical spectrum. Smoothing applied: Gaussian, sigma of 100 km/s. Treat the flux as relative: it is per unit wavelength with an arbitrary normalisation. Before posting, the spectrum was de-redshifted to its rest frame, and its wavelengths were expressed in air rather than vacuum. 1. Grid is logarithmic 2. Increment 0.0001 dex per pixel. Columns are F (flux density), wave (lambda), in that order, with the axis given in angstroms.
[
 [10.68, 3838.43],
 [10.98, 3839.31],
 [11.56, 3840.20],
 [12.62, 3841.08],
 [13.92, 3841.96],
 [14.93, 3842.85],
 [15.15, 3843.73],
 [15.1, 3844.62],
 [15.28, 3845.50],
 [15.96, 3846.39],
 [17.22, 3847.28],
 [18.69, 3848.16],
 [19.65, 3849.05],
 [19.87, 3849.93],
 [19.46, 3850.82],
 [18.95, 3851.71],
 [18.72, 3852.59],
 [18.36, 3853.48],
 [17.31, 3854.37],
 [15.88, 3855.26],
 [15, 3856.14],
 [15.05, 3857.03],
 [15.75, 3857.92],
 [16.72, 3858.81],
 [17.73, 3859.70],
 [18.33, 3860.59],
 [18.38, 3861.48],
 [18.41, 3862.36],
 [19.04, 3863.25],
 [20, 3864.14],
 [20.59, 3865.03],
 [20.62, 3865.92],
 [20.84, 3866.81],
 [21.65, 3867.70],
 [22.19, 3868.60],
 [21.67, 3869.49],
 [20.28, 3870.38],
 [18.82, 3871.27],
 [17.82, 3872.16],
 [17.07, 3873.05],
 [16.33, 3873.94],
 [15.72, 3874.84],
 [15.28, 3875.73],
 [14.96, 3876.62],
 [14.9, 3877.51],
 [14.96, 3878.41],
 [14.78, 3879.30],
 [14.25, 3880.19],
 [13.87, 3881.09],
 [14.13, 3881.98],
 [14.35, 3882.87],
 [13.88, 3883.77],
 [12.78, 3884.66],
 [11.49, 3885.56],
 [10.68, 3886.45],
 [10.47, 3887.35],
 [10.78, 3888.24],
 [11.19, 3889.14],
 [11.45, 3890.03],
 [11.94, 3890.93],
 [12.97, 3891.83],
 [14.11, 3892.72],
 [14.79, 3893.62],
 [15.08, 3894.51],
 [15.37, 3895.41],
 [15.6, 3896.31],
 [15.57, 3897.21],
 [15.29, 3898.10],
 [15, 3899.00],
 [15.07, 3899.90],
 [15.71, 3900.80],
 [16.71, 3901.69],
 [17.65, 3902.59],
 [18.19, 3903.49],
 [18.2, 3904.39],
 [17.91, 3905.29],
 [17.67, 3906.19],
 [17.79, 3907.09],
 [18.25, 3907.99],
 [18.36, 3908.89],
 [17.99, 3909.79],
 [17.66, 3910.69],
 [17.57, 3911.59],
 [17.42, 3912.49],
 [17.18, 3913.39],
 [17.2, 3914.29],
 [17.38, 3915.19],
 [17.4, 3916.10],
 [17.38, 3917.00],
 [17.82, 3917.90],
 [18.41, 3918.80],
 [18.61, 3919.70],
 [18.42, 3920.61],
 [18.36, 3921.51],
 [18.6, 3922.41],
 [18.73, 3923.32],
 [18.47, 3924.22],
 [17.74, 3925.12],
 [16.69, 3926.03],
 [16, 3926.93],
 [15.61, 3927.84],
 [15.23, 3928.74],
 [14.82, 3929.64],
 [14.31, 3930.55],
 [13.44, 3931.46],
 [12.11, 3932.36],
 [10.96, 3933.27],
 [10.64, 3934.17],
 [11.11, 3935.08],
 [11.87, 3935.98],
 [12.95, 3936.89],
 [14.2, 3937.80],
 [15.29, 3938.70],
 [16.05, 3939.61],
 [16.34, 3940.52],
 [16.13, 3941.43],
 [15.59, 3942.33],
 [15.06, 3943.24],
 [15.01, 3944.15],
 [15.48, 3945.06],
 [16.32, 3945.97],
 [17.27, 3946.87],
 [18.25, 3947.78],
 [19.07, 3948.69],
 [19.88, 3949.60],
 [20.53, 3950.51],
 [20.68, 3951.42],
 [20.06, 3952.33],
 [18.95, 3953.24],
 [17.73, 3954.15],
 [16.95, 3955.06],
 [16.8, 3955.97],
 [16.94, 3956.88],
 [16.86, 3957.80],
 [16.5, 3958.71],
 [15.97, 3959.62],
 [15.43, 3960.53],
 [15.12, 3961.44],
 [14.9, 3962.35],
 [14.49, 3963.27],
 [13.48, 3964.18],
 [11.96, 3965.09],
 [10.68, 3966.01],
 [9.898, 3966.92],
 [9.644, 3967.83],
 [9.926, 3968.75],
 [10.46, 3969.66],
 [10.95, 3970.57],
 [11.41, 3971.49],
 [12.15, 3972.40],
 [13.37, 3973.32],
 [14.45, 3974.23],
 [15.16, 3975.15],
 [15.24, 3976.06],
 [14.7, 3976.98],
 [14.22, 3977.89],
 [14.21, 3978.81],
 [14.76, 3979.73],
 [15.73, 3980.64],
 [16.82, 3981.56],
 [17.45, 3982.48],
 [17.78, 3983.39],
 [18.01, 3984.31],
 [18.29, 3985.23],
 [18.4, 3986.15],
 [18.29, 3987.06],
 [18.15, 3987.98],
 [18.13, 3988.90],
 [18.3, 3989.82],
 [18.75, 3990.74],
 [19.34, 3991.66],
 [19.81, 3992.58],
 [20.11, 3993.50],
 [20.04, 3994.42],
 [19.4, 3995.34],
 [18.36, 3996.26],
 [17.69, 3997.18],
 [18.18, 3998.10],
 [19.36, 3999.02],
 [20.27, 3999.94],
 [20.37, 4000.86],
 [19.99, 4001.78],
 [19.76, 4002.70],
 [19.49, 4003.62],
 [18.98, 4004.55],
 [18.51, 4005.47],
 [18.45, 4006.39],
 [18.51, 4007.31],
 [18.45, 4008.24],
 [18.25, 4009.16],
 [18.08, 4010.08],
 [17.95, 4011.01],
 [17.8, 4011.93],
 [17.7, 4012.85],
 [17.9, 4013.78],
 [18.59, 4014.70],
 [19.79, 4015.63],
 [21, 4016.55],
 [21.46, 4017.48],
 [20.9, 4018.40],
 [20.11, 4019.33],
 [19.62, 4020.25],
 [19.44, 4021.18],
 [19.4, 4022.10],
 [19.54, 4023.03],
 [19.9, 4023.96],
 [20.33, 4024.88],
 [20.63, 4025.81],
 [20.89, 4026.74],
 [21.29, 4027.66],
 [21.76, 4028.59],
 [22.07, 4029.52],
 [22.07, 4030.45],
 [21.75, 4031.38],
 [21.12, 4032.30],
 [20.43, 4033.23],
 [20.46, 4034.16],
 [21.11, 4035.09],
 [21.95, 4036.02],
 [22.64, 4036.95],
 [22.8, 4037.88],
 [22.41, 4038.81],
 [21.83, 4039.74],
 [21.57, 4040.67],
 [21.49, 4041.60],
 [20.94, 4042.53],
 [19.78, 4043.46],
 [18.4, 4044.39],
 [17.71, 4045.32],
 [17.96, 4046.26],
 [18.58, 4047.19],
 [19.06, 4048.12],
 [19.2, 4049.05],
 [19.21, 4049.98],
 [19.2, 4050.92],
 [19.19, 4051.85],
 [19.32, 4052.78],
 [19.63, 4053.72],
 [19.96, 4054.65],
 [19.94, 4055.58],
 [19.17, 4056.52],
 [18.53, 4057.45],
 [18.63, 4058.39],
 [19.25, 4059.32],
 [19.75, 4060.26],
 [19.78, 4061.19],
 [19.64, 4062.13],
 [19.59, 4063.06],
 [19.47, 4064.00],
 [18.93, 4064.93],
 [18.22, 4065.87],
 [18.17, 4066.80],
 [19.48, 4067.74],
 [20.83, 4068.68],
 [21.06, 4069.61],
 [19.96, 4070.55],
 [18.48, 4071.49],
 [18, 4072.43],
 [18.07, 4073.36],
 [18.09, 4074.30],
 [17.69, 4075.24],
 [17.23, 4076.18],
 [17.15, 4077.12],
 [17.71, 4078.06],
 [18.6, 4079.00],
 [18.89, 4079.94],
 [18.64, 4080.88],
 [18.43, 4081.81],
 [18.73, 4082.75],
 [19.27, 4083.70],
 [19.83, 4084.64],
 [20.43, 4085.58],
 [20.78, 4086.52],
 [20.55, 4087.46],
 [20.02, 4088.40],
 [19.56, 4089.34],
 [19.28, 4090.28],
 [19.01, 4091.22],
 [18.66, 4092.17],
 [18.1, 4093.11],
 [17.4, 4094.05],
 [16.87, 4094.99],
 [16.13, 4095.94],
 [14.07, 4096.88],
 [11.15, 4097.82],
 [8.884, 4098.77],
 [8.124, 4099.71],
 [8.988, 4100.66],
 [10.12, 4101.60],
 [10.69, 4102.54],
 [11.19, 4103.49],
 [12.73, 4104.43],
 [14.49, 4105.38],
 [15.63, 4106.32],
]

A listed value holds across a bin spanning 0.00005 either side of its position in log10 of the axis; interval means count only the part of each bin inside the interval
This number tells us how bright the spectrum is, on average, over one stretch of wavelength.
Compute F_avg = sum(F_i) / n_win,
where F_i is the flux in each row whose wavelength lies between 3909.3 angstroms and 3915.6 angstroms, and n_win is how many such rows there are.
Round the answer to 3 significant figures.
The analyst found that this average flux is 17.5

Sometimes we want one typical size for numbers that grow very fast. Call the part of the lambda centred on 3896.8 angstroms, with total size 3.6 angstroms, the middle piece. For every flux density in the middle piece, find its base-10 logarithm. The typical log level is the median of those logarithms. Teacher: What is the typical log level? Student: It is 1.19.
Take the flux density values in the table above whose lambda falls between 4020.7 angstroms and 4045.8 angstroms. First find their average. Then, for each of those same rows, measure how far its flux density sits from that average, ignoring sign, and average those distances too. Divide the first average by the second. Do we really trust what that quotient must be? 21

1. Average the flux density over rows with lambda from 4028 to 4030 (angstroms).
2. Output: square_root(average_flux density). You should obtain 4.7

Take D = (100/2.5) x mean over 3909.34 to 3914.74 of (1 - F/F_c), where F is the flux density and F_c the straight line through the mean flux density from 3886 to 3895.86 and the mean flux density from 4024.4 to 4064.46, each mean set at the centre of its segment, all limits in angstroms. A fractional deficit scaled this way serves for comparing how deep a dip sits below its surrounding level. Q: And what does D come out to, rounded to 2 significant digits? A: -11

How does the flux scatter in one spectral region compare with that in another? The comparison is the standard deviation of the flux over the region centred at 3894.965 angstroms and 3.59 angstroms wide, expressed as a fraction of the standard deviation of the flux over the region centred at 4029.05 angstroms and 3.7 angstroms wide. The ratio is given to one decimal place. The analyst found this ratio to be 1.0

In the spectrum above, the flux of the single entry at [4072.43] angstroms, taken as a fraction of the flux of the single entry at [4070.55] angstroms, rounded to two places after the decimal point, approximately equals 0.90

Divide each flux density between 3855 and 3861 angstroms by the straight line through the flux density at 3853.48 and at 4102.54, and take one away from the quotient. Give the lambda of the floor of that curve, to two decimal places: 3856.14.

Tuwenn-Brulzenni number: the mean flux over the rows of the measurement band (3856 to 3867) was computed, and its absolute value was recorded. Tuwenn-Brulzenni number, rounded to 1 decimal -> 18.2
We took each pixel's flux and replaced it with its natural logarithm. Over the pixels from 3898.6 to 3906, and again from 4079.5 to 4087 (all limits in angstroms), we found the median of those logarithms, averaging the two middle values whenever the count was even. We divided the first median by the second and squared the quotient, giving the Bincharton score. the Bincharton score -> 0.93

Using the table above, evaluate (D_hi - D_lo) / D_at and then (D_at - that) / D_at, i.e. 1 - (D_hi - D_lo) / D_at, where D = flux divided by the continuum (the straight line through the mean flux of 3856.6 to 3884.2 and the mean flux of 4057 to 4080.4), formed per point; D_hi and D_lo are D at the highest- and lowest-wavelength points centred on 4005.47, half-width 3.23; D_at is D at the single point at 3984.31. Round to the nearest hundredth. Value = 1.07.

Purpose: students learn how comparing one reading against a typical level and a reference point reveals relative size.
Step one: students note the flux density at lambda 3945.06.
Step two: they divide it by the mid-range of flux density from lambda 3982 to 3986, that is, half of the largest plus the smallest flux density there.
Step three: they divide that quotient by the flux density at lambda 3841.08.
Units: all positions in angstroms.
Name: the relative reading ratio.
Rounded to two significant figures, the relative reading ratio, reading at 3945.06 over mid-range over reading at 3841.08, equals 0.069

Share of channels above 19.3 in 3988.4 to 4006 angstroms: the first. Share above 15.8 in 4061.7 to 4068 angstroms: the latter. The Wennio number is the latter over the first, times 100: 173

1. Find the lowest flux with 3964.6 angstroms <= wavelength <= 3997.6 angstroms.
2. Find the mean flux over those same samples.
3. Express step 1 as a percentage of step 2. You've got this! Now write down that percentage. 62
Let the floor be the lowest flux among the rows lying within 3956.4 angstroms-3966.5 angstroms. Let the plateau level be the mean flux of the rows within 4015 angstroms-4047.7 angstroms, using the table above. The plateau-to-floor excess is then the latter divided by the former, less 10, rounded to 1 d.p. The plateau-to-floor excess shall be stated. -8.1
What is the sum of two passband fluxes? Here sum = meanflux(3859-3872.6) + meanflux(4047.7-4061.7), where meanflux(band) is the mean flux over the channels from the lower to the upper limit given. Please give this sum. 39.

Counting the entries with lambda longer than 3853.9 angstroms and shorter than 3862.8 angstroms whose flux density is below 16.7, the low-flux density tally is 4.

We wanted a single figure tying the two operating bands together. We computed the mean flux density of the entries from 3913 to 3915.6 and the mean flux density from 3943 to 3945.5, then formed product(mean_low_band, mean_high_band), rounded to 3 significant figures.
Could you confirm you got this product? 262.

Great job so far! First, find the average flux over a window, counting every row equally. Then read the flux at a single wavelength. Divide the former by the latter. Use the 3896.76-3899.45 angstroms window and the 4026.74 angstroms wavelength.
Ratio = 0.73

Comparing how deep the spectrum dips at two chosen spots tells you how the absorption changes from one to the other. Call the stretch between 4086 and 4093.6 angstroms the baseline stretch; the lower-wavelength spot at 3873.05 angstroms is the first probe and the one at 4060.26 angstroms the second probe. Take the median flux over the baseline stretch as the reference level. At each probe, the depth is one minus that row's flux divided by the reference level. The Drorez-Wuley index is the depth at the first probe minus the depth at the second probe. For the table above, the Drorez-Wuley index 0.14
